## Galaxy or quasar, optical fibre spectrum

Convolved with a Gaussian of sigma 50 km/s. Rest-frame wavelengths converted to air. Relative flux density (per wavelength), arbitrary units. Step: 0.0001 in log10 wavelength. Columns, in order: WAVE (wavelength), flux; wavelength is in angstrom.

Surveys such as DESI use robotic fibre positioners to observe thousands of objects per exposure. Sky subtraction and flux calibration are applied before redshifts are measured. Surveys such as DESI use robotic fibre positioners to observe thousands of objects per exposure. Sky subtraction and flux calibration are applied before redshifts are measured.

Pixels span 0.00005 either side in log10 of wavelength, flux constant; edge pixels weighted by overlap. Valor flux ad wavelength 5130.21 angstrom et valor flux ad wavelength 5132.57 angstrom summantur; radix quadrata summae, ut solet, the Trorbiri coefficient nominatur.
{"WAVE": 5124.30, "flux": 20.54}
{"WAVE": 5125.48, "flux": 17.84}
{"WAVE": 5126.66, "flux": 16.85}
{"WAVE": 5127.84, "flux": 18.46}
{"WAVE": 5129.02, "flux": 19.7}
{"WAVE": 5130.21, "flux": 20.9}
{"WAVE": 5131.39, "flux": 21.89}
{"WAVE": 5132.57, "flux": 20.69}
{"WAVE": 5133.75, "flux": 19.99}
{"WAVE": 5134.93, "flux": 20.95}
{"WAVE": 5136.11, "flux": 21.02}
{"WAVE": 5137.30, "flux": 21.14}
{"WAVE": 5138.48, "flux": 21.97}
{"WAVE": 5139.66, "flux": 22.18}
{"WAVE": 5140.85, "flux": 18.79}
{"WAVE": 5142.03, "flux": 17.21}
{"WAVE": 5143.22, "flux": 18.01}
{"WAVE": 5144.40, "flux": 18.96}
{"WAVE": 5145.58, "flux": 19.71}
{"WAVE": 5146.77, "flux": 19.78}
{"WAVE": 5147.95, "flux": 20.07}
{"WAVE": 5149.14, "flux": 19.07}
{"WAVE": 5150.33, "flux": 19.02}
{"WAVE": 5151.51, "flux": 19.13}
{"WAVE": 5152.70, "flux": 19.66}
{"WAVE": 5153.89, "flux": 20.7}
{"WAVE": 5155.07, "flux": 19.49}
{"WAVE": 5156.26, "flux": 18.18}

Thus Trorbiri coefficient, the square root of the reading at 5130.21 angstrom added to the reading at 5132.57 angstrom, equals 6.45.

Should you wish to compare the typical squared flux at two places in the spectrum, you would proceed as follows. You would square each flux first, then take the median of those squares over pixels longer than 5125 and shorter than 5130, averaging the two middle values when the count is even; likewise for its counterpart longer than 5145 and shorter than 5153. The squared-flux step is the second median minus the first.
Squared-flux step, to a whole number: 57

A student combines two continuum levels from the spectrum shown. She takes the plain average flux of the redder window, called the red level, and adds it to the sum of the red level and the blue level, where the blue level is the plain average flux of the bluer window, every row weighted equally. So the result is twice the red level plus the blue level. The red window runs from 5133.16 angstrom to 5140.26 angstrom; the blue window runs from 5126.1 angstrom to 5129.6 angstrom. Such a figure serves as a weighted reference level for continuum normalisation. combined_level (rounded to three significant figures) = 60.8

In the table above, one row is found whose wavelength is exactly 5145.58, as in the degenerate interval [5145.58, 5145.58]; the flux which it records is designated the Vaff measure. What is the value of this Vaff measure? 19.71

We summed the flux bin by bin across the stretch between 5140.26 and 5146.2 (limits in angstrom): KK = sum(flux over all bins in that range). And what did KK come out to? 93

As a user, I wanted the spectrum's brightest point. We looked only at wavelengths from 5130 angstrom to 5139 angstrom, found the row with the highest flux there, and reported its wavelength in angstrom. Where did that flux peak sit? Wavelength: 5138.48 angstrom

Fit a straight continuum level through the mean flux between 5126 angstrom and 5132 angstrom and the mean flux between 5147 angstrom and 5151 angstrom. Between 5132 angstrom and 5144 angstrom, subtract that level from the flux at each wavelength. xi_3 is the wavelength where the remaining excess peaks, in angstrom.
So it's 5139.66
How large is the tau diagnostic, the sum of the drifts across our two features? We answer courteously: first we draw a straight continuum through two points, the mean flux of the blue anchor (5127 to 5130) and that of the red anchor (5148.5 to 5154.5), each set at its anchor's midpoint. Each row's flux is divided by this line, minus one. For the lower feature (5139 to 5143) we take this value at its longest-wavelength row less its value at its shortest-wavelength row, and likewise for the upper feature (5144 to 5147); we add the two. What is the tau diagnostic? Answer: -0.22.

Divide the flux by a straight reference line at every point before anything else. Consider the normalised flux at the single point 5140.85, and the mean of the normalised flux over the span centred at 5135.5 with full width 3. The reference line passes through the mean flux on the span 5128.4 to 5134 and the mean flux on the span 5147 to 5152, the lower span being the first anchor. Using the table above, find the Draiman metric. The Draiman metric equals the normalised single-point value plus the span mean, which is 1.97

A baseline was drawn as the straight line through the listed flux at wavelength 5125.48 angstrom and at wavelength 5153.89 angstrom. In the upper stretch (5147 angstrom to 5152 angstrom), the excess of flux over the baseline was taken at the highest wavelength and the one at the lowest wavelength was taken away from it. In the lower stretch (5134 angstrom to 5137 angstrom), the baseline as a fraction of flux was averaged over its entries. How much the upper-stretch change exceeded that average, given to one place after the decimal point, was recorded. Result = -2.2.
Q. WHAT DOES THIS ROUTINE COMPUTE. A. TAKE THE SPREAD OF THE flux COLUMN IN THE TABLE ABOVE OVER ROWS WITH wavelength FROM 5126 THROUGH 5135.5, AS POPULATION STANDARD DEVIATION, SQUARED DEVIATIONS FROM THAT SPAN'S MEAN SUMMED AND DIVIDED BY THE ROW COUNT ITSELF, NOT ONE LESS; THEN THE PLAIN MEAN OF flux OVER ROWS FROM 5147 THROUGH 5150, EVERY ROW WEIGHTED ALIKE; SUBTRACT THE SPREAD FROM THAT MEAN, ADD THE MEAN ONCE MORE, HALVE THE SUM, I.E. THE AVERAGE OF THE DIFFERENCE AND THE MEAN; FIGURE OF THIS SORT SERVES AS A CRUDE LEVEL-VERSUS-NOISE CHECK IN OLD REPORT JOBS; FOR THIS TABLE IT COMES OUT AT 18.8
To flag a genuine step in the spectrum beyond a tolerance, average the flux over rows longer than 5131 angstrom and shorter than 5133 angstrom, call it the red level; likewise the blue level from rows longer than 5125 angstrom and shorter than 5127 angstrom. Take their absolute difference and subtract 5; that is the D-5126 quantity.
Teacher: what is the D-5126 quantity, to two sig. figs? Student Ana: -1.1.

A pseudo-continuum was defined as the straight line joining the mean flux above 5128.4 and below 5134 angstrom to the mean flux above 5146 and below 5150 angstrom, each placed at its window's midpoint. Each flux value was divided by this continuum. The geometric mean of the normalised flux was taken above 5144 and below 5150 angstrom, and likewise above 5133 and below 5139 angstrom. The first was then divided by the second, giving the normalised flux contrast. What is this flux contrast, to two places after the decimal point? 0.96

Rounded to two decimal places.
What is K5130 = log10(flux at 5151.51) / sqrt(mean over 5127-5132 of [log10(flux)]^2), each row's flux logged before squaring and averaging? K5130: 0.98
